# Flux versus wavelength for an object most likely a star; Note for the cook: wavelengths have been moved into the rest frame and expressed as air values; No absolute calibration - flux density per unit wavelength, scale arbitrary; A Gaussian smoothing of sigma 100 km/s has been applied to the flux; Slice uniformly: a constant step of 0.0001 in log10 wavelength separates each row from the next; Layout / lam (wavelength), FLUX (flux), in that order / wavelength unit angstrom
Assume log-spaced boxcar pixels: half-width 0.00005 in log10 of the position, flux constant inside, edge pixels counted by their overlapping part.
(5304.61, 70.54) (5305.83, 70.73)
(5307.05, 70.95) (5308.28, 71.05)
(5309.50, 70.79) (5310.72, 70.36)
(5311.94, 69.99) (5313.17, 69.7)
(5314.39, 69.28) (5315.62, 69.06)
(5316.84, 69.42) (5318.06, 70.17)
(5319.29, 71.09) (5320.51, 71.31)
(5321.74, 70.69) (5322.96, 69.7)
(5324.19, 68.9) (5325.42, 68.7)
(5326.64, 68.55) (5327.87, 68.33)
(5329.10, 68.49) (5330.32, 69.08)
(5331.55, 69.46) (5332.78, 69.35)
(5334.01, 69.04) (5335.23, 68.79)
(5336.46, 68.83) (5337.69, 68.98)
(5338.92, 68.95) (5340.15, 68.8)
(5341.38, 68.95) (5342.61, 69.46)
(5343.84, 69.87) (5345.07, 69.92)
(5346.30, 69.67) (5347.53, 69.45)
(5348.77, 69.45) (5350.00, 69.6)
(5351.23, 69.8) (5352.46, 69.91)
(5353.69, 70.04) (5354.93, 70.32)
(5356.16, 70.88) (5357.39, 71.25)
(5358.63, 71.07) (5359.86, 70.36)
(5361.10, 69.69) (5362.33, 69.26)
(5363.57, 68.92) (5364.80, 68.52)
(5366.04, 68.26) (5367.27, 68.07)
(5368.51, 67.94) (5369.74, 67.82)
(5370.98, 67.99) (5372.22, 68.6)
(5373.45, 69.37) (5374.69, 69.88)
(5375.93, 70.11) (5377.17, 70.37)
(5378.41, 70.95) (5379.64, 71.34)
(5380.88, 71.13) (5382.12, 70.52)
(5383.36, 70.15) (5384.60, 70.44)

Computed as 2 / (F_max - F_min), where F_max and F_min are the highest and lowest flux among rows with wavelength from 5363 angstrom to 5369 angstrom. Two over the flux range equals 2.0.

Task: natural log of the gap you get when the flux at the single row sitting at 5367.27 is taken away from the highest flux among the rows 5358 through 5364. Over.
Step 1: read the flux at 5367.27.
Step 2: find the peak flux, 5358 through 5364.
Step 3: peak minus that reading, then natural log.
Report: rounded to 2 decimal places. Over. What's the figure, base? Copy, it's 1.10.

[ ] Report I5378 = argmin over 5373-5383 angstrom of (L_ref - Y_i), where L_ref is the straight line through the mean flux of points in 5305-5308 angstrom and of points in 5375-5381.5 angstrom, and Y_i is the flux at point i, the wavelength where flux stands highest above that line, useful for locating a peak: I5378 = 5379.64 angstrom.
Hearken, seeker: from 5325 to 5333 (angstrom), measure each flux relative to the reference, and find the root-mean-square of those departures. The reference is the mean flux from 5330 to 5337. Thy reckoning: 0.48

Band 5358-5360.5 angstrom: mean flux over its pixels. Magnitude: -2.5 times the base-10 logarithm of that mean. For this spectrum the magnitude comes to -4.62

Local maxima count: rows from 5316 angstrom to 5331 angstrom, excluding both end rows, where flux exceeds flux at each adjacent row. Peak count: 1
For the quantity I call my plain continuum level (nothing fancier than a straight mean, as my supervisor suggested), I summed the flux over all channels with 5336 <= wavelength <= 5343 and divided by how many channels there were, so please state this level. 69.0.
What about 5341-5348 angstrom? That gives 69.6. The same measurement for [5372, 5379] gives 69.9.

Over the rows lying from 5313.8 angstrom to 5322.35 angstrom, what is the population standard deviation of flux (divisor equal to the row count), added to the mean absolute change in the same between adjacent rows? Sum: 1.4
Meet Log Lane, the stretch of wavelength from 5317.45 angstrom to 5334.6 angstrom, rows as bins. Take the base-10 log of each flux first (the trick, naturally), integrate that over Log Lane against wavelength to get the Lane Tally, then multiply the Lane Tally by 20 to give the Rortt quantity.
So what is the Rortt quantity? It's 632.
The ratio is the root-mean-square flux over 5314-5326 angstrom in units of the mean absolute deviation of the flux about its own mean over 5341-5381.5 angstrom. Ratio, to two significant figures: 89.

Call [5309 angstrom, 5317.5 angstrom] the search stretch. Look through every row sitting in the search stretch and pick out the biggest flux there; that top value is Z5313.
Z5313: 70.79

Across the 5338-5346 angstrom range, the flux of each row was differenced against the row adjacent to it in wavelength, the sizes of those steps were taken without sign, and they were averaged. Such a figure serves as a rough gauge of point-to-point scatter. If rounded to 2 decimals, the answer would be 0.25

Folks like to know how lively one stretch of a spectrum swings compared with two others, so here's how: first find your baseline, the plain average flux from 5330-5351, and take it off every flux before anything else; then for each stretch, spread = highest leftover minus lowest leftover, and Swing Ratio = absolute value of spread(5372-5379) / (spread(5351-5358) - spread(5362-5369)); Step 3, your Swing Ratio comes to 18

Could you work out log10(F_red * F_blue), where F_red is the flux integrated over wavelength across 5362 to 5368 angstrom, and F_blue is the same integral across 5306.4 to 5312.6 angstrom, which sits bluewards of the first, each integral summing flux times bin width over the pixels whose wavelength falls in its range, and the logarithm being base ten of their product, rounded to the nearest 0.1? 5.3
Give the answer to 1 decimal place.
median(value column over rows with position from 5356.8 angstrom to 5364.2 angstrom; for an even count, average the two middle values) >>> 70.0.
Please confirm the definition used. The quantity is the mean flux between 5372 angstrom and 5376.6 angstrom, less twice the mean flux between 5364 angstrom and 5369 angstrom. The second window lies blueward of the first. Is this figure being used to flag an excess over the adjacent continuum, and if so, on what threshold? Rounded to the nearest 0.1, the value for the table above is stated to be -66.9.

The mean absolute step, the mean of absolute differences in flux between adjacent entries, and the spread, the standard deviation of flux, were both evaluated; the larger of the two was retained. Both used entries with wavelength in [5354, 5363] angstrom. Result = 0.7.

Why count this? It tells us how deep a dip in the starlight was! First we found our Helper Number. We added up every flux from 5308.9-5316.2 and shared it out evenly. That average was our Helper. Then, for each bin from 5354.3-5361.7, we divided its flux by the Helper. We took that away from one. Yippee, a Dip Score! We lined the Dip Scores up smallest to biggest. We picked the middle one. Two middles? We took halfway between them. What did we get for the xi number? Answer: -0.011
